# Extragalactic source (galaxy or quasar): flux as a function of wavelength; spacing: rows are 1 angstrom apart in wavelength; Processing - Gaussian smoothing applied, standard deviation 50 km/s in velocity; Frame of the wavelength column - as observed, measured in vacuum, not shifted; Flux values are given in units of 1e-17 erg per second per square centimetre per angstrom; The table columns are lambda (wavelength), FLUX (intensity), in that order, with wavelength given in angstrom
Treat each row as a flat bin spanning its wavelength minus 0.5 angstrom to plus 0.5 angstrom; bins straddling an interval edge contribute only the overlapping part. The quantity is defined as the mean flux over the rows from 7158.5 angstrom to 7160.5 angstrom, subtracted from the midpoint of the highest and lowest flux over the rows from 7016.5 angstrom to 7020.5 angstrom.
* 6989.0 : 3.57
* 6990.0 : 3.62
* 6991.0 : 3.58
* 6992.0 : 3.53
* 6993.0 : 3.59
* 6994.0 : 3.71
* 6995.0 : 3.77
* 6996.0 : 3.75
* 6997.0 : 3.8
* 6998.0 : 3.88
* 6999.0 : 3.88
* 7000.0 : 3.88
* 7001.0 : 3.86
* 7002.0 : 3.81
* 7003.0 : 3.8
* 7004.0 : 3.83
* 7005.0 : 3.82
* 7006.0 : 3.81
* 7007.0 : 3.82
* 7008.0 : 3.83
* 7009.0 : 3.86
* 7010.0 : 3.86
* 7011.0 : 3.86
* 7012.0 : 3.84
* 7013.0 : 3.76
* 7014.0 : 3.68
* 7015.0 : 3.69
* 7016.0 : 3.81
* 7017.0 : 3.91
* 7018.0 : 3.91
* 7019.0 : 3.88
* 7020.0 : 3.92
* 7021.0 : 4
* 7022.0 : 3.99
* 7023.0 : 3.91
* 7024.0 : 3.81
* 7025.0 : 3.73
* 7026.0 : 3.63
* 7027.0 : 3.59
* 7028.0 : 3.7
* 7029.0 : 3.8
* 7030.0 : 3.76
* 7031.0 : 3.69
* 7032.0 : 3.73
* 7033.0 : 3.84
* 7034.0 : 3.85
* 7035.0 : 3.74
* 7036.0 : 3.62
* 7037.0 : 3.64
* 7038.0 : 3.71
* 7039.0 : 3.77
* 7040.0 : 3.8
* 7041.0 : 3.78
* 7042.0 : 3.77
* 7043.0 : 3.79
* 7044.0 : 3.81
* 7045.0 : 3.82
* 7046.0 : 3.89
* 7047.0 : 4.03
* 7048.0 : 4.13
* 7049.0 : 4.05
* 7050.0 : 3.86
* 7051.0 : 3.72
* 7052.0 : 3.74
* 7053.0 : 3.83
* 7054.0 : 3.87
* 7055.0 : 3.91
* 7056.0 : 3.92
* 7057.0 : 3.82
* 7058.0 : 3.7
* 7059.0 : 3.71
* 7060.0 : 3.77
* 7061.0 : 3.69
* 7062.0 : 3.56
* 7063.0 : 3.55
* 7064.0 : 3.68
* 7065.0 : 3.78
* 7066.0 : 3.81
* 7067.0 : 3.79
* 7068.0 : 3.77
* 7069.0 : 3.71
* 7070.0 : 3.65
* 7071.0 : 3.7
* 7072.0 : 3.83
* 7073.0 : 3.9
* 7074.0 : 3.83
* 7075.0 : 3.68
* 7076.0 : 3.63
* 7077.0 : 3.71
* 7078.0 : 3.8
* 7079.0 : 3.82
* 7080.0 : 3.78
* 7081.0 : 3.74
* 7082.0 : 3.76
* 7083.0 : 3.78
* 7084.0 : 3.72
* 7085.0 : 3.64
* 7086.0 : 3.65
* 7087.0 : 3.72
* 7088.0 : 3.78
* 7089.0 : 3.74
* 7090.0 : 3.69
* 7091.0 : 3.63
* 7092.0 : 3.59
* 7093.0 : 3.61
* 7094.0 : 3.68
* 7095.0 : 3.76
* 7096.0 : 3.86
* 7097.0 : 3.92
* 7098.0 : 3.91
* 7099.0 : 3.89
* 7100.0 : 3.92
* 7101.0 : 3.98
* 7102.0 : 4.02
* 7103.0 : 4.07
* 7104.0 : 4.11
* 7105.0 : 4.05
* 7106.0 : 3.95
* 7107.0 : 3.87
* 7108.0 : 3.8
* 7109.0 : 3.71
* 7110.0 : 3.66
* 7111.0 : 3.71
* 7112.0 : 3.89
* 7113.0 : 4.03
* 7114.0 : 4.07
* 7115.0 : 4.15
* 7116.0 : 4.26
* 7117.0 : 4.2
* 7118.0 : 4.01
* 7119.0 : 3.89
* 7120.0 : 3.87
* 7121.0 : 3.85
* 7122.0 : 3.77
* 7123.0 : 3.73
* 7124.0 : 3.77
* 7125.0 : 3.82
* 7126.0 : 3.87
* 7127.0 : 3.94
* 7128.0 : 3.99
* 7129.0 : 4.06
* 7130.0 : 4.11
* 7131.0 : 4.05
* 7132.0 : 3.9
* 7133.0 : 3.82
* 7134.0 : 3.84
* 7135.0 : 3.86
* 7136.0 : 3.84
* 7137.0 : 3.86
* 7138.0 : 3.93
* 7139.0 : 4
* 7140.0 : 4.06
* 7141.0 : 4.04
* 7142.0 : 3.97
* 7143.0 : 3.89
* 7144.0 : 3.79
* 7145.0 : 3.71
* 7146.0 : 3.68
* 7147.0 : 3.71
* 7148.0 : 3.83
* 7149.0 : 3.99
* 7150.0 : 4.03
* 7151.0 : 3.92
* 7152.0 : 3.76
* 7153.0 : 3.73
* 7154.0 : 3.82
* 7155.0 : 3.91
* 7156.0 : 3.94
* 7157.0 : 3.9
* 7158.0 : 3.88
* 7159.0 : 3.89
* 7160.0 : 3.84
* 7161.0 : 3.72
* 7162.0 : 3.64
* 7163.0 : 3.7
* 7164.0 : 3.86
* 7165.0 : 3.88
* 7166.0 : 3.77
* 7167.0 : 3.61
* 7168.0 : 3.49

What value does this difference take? 0.035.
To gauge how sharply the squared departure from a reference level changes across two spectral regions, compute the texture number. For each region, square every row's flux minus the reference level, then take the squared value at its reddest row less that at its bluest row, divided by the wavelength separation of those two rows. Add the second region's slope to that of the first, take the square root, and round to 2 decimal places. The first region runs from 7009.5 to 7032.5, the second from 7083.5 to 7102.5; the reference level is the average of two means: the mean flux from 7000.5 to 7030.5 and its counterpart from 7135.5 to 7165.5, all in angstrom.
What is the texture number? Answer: 0.04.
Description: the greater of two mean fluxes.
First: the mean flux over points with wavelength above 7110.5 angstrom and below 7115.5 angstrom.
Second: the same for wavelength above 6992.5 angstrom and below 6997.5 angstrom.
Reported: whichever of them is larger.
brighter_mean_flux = 3.97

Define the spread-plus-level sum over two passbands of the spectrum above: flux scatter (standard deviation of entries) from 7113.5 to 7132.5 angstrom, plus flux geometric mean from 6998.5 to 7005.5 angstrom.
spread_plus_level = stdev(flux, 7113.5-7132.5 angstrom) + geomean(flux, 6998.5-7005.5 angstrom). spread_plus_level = 3.99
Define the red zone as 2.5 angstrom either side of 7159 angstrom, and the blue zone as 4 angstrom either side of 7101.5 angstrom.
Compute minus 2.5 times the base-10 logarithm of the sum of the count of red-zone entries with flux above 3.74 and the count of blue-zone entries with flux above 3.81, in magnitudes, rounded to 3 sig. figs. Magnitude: -2.70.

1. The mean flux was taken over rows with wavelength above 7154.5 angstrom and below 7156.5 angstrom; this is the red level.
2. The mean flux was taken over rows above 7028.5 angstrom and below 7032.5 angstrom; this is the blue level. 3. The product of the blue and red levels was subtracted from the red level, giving -10.8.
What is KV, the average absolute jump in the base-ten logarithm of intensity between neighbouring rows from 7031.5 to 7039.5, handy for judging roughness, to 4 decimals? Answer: 0.0083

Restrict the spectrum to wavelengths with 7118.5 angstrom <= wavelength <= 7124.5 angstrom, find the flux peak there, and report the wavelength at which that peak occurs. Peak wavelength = 7119.0 angstrom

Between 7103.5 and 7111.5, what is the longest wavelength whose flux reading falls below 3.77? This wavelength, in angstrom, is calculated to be 7111.0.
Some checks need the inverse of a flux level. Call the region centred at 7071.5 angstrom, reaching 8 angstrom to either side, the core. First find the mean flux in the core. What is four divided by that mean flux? 1.07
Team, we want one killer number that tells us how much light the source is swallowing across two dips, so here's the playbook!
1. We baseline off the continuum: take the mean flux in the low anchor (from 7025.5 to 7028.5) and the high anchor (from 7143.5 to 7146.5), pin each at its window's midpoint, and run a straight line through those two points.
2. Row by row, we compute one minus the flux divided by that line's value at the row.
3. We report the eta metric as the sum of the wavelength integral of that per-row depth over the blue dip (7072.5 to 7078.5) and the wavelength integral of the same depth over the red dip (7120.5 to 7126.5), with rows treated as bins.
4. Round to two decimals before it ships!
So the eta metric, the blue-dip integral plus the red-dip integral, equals -0.28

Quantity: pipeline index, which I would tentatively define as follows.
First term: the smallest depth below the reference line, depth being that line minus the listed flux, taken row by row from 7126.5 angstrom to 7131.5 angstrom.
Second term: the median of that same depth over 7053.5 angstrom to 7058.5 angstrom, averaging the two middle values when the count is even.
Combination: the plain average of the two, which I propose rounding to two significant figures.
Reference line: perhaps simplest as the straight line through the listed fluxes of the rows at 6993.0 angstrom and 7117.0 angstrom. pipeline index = 0.087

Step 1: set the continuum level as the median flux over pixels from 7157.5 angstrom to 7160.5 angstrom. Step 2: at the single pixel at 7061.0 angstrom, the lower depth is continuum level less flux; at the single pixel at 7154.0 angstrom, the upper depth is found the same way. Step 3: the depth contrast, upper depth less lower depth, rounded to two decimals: -0.13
